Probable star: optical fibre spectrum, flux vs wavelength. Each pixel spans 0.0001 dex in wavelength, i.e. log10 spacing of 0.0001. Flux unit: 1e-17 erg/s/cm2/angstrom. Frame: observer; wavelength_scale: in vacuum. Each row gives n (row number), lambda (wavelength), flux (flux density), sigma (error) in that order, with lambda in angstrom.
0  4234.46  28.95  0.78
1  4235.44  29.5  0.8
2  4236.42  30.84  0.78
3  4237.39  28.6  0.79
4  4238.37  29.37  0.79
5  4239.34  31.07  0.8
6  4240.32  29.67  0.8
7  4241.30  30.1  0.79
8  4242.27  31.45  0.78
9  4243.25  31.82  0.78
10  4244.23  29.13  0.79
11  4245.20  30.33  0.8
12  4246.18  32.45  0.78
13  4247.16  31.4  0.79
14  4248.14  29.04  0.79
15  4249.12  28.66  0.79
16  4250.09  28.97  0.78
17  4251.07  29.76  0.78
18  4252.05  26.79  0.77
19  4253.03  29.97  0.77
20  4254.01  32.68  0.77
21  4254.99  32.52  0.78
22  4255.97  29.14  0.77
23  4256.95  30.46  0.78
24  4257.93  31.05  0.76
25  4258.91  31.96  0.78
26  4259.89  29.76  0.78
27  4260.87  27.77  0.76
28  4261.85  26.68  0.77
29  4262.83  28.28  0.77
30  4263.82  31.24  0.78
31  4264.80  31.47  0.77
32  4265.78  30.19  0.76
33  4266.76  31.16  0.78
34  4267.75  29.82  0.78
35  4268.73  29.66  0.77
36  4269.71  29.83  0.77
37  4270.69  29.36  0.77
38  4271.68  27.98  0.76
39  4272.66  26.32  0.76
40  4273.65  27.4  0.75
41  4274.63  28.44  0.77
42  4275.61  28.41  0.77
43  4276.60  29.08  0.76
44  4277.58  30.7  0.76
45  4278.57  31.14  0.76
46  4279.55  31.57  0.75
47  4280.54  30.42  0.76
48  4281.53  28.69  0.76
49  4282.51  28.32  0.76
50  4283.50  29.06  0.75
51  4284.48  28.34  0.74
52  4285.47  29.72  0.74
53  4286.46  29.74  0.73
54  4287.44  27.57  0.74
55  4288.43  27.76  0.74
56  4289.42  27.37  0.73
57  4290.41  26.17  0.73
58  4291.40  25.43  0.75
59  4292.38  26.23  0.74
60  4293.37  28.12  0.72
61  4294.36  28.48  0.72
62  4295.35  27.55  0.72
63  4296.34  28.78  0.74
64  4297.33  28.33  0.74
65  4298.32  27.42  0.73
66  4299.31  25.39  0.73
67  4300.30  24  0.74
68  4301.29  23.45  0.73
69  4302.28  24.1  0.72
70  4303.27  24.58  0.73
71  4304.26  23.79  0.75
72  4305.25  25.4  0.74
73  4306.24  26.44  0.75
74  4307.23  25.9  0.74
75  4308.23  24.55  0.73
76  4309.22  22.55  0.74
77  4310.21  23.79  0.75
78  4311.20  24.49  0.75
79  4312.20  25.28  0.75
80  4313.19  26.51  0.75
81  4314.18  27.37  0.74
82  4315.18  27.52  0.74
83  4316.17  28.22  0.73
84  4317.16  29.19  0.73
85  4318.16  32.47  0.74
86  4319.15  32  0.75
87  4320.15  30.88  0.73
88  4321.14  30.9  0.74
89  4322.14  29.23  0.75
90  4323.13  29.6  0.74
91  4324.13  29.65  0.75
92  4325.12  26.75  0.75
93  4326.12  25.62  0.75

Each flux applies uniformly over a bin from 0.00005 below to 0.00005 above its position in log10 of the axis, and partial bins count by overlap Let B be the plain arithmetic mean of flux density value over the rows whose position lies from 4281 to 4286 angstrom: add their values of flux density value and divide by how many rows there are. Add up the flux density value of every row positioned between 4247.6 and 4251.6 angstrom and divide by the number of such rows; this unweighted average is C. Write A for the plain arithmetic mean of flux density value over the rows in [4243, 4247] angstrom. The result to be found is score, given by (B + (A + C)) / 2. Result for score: 44.4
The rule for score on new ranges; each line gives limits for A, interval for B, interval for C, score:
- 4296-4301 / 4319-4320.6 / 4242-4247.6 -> 44.7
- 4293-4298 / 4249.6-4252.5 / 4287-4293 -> 41.8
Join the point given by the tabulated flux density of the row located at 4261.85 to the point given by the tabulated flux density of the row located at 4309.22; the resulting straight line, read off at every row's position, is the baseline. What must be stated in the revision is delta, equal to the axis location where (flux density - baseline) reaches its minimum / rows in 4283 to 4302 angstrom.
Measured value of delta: 4301.29 angstrom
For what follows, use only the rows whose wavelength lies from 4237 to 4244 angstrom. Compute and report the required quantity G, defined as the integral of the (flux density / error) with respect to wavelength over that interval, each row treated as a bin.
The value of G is 268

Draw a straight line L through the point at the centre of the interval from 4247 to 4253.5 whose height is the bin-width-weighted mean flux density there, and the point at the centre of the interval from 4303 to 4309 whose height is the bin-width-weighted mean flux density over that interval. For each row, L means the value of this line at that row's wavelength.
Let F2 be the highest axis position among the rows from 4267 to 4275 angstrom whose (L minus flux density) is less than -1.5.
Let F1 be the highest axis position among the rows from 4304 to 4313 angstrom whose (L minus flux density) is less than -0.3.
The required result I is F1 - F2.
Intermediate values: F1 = 4312.20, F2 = 4270.69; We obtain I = 41.5 angstrom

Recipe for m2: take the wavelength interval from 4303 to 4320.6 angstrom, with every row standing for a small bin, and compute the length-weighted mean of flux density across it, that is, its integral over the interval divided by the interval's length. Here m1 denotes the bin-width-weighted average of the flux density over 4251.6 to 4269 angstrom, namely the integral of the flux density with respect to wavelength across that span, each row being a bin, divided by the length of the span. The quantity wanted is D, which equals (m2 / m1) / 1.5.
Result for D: 0.59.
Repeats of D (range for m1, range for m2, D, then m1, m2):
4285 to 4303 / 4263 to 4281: 0.73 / 26.9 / 29.6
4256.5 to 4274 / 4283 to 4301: 0.62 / 29.5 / 27.5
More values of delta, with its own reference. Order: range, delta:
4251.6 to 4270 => 4252.05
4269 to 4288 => 4272.66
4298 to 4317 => 4309.22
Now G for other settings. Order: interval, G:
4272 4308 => 1330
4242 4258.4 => 637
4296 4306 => 347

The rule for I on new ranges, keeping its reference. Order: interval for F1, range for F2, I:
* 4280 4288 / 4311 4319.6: -31.7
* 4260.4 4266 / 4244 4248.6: 18.6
